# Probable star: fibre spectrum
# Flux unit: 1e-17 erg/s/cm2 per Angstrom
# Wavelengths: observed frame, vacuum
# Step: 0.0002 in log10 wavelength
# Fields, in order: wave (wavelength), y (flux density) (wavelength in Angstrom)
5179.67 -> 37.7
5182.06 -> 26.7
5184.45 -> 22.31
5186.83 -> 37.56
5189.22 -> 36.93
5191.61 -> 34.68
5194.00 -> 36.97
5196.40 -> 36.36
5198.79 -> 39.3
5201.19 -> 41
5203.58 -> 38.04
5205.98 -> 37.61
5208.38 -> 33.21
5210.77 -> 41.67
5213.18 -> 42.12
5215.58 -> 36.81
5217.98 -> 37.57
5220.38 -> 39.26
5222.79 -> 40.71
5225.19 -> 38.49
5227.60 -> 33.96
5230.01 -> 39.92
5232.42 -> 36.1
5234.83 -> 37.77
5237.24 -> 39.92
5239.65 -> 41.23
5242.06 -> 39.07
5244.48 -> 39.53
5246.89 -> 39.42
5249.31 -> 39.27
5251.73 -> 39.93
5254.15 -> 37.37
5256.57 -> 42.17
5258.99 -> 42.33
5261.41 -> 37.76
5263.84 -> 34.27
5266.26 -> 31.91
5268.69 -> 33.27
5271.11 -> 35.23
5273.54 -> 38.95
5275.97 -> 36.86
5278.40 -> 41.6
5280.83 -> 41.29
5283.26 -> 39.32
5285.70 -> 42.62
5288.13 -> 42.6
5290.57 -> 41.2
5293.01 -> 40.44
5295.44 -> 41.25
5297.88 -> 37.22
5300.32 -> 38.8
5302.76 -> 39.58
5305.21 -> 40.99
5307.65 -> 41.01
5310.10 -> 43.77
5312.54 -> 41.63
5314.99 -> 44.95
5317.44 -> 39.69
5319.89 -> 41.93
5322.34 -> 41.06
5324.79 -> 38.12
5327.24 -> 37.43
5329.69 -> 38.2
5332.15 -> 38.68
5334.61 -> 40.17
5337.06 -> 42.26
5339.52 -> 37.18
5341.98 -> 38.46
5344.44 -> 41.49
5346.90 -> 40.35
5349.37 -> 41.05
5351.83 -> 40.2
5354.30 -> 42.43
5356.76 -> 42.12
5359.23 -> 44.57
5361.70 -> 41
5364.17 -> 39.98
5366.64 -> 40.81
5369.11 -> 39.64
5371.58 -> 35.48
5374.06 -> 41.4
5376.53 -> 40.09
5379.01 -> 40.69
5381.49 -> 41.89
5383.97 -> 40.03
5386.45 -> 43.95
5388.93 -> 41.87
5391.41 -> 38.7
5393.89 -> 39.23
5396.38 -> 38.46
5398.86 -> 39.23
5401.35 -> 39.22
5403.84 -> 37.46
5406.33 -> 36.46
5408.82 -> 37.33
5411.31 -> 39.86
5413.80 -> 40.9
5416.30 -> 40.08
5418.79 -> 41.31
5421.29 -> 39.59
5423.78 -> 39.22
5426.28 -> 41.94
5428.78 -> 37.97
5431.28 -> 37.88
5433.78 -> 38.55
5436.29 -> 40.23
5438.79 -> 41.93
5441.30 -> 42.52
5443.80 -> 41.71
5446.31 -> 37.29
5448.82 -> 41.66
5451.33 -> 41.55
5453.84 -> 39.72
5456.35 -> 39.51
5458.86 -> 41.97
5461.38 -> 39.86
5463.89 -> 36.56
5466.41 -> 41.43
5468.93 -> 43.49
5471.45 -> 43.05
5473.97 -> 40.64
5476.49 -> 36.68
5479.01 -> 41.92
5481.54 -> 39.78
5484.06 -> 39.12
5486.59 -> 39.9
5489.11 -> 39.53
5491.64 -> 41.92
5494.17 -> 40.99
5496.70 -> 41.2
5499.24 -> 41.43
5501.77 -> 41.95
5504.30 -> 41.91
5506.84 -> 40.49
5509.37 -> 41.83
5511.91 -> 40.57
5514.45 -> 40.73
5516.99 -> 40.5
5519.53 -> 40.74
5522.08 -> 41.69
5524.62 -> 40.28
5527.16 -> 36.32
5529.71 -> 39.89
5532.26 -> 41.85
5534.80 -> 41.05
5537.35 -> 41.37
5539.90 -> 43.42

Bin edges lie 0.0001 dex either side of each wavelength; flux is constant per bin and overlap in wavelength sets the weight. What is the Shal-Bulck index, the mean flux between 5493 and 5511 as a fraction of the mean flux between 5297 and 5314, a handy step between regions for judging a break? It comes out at 1.02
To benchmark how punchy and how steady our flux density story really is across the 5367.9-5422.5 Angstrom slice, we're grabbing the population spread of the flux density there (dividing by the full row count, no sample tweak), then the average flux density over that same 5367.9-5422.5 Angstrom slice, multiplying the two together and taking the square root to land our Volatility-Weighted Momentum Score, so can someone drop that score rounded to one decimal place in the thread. 8.6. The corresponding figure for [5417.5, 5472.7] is 8.7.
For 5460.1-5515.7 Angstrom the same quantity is 8.2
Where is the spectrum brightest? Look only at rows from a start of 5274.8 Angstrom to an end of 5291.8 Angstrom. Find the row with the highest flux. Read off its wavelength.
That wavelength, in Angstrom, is 5285.70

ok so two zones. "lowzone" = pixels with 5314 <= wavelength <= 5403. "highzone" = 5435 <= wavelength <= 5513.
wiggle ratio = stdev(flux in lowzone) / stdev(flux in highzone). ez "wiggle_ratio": 1.21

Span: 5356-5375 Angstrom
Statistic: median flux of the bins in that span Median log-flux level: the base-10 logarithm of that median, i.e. 1.61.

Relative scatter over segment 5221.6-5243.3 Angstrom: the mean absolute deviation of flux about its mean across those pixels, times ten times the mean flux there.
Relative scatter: 684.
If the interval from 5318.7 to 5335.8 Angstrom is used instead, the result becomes 568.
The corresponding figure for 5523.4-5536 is 568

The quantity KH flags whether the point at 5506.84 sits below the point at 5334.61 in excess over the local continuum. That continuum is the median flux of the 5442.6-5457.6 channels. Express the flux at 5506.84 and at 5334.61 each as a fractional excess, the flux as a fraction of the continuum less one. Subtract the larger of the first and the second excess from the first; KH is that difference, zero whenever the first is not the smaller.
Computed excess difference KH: 0.00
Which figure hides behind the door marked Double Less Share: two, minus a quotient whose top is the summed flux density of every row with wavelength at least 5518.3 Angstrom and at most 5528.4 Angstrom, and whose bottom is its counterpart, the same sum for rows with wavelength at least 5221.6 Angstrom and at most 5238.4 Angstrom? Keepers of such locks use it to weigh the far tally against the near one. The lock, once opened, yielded 1.40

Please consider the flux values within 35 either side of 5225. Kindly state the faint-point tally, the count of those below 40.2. 22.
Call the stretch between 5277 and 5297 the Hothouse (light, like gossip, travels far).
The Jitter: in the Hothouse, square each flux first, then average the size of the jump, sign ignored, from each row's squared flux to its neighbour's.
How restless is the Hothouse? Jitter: 100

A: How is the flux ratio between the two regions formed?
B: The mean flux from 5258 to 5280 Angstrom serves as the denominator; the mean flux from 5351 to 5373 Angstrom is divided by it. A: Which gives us 1.10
